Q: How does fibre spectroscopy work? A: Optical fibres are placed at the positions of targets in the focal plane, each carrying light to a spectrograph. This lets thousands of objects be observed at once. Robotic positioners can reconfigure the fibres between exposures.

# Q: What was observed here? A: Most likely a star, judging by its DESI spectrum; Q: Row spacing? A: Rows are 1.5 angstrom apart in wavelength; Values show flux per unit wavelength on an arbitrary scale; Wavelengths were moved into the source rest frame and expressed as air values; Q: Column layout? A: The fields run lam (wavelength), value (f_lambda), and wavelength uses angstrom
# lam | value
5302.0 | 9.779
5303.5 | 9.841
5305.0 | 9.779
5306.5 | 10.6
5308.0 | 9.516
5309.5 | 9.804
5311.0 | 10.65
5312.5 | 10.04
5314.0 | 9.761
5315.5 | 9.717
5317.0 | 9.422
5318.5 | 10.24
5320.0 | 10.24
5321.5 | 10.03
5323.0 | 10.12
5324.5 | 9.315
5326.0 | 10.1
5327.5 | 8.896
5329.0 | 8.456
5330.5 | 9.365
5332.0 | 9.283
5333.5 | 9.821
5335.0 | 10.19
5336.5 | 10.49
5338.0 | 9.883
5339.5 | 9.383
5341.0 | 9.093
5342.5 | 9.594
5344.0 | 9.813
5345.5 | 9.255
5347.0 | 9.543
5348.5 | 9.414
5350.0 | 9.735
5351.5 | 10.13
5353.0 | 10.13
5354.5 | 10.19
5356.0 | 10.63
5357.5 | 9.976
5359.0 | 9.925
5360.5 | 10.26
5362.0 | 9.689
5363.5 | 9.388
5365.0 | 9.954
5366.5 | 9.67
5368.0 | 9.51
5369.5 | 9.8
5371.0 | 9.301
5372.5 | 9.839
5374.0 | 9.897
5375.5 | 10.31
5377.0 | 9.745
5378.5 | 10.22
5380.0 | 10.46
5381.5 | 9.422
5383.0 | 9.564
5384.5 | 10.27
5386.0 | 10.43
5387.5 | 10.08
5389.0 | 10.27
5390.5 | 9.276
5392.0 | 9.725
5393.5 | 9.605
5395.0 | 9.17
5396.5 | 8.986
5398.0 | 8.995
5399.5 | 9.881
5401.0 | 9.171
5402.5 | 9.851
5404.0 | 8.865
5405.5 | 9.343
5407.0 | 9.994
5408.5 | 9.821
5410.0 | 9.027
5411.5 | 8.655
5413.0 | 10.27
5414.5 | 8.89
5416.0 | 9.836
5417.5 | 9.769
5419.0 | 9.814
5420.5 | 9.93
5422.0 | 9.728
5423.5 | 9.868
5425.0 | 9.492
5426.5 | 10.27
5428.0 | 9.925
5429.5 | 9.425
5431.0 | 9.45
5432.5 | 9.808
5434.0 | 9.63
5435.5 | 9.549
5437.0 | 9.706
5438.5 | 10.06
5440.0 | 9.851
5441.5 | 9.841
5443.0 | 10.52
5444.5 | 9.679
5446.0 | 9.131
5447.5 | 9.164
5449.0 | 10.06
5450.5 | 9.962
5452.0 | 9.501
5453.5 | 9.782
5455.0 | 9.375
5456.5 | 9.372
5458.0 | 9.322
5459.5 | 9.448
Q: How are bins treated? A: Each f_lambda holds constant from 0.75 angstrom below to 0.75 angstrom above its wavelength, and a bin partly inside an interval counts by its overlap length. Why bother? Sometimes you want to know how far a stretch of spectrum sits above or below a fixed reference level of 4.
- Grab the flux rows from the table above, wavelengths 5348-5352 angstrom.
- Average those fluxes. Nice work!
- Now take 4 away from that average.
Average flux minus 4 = 5.76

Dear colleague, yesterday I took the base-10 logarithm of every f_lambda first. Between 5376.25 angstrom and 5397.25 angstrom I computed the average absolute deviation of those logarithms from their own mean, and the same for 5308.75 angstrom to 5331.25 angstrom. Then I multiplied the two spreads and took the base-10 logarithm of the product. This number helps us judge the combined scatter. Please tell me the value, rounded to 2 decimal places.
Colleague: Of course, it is -3.44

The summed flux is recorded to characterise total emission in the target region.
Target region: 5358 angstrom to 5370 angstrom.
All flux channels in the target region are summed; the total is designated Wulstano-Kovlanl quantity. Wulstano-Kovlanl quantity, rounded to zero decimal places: 78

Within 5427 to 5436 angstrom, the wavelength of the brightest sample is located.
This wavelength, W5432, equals 5428.0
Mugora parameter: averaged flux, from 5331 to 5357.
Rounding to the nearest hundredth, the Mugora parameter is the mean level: 9.80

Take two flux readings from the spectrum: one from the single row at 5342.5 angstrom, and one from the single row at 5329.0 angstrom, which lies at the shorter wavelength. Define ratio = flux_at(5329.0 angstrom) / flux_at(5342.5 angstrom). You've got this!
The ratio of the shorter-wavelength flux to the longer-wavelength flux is 0.88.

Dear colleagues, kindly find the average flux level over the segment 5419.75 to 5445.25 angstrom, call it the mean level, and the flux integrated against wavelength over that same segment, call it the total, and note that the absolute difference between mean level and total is 240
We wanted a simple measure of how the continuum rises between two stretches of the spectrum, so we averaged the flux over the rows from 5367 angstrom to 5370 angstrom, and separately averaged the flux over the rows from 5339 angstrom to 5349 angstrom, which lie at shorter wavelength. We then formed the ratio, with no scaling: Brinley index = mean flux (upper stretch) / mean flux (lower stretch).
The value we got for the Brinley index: 1.02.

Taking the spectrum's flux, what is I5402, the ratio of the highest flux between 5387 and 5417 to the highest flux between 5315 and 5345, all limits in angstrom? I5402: 0.98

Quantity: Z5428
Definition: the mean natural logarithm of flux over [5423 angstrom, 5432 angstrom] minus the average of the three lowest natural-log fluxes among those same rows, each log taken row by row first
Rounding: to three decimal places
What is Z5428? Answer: 0.029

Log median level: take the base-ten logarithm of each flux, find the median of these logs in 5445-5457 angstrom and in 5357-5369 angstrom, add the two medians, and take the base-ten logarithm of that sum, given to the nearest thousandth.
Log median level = 0.294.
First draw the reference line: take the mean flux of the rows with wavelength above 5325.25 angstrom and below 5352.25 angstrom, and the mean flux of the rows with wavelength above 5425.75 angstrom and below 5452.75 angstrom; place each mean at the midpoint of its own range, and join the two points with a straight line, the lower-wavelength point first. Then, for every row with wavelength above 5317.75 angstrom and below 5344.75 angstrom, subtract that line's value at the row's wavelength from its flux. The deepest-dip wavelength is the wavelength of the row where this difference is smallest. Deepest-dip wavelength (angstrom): 5329.0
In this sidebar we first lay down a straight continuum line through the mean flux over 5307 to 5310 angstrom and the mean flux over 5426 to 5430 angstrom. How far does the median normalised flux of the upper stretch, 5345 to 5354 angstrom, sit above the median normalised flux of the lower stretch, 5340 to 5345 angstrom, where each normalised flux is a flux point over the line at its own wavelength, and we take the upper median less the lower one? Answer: 0.004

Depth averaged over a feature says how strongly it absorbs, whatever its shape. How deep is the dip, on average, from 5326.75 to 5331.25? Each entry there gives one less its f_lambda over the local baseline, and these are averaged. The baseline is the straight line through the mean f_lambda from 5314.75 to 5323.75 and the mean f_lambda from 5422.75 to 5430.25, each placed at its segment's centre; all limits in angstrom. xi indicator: 0.10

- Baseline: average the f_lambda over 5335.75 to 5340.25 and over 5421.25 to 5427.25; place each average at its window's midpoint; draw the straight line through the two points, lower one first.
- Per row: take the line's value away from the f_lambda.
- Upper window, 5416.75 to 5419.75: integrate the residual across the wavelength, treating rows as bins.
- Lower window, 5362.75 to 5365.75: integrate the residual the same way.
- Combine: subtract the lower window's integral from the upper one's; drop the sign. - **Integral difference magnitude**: 0.5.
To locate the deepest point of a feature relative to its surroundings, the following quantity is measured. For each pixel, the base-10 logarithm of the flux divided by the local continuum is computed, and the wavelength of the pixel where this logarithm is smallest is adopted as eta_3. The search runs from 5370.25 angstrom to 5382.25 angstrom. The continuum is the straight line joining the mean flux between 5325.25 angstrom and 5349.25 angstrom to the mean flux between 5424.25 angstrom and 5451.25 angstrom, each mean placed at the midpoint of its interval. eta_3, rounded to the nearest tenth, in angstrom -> 5371.0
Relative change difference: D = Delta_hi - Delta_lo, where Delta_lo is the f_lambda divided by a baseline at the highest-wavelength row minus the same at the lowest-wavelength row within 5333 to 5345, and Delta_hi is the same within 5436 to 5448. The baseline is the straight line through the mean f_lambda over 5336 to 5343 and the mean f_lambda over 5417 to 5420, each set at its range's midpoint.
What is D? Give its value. -0.05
